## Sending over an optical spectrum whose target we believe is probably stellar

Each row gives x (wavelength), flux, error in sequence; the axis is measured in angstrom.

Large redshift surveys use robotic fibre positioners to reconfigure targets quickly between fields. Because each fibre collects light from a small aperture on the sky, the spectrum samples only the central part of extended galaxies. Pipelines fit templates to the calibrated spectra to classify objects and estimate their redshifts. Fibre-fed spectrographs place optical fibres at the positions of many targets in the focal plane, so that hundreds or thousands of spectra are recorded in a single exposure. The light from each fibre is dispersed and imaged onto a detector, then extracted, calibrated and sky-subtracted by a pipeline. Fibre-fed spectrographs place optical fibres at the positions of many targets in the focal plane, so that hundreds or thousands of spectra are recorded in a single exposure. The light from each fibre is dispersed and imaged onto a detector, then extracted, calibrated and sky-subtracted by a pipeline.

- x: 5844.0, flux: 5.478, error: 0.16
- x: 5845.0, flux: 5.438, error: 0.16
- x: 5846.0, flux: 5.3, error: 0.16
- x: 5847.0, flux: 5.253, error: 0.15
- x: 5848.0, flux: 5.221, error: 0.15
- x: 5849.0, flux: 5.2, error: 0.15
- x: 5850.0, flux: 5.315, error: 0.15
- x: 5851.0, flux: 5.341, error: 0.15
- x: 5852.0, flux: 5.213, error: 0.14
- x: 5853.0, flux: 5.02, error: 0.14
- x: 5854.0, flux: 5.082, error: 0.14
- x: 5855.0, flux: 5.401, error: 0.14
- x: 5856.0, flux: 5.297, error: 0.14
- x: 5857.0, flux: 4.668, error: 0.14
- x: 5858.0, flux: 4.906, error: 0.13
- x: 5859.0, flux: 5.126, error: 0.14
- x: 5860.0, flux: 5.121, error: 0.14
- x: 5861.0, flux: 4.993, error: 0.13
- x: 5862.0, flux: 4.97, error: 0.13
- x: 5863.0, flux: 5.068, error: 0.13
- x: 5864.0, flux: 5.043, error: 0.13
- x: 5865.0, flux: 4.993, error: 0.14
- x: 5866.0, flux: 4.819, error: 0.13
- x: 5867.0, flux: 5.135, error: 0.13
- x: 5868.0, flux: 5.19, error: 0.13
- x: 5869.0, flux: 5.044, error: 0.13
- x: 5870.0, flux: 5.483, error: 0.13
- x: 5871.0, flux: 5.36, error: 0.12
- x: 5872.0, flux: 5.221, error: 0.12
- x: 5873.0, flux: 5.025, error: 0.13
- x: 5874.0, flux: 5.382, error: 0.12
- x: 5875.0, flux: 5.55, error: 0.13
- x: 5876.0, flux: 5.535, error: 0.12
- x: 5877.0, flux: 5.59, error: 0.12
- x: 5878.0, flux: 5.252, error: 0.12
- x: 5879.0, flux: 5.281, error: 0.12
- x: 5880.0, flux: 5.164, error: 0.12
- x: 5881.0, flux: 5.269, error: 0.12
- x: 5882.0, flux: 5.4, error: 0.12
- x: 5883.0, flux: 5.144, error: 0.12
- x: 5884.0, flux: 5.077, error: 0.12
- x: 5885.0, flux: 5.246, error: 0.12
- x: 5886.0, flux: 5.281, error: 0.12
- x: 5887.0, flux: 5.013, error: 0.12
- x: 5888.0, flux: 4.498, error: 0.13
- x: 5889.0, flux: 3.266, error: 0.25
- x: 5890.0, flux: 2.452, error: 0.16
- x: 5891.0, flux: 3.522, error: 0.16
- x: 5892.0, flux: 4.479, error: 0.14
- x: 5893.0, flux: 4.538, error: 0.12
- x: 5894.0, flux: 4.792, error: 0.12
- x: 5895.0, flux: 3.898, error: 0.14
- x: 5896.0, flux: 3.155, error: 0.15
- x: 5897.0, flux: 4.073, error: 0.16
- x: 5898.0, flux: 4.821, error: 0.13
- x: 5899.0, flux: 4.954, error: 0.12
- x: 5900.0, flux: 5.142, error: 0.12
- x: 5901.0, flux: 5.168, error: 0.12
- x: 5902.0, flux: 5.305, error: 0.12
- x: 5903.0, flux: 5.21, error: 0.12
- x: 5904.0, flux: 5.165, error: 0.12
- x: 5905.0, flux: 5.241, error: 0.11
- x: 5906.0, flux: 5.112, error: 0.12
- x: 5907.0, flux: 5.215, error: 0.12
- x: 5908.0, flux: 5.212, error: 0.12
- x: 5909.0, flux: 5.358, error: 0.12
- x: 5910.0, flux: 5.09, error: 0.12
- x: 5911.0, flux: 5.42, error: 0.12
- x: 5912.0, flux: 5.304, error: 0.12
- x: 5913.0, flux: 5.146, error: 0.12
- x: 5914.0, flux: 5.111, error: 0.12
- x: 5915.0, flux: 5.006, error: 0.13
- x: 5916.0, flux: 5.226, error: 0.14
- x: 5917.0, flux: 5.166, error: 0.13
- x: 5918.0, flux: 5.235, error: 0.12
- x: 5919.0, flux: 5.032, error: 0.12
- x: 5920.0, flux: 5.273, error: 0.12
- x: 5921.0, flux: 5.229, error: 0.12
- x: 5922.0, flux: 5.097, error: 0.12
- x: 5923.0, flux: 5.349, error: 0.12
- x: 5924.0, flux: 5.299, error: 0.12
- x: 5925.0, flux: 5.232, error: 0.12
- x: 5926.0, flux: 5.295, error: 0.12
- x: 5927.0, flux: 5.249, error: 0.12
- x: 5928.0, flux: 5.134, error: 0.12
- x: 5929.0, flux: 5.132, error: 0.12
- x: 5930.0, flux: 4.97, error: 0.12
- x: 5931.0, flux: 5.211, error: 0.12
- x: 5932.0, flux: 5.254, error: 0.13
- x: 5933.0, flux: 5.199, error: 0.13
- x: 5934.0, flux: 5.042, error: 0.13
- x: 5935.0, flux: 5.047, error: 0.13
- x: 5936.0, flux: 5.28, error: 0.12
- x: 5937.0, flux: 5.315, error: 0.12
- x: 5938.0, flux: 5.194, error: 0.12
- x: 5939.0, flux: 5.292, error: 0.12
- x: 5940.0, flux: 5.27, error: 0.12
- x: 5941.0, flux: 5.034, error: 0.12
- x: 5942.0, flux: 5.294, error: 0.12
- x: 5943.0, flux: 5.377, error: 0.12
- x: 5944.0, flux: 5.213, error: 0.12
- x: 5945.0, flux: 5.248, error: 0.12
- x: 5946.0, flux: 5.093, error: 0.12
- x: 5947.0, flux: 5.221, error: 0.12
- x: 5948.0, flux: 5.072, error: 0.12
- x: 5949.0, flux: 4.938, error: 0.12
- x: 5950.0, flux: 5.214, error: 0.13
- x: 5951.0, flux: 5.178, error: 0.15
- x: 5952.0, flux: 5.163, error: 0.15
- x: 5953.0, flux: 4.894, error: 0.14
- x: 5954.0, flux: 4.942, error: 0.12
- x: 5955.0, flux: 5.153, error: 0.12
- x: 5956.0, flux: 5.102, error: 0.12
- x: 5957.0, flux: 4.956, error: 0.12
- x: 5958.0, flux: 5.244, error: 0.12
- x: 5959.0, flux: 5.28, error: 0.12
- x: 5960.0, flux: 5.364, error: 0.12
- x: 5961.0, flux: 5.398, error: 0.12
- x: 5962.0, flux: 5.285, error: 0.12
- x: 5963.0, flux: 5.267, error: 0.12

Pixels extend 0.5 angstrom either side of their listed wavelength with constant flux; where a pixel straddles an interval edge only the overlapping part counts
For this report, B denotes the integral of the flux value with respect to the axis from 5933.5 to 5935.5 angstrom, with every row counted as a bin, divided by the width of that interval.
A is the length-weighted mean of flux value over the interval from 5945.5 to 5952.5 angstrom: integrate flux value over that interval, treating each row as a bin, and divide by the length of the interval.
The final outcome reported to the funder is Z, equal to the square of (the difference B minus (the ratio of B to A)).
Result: 16.5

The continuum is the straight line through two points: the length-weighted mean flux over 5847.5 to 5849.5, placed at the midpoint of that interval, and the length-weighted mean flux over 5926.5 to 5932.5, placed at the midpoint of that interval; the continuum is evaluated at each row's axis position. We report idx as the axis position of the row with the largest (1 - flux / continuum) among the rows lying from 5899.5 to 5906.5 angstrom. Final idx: 5906.0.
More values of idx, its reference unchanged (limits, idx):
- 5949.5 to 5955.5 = 5953.0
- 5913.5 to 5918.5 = 5915.0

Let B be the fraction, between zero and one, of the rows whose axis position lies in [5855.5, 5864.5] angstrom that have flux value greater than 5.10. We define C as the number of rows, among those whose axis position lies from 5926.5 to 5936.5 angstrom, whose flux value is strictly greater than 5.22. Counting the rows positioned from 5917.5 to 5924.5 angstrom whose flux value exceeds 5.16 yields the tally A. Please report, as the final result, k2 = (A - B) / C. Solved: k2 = 1.6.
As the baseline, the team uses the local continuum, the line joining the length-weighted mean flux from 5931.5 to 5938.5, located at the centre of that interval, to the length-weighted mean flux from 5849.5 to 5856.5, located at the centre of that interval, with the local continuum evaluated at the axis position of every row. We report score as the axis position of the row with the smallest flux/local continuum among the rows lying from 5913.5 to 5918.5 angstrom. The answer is 5915.0 angstrom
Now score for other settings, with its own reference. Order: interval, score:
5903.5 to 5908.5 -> 5906.0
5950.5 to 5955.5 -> 5953.0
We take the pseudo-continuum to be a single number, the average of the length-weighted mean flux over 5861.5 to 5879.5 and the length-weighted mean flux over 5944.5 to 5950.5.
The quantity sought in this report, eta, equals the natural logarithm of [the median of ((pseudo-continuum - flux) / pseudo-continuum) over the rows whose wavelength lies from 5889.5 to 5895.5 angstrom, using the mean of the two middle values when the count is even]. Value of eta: -2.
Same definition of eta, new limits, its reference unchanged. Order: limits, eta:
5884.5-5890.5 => -3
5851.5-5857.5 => -5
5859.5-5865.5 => -3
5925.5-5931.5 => -8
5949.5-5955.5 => -6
